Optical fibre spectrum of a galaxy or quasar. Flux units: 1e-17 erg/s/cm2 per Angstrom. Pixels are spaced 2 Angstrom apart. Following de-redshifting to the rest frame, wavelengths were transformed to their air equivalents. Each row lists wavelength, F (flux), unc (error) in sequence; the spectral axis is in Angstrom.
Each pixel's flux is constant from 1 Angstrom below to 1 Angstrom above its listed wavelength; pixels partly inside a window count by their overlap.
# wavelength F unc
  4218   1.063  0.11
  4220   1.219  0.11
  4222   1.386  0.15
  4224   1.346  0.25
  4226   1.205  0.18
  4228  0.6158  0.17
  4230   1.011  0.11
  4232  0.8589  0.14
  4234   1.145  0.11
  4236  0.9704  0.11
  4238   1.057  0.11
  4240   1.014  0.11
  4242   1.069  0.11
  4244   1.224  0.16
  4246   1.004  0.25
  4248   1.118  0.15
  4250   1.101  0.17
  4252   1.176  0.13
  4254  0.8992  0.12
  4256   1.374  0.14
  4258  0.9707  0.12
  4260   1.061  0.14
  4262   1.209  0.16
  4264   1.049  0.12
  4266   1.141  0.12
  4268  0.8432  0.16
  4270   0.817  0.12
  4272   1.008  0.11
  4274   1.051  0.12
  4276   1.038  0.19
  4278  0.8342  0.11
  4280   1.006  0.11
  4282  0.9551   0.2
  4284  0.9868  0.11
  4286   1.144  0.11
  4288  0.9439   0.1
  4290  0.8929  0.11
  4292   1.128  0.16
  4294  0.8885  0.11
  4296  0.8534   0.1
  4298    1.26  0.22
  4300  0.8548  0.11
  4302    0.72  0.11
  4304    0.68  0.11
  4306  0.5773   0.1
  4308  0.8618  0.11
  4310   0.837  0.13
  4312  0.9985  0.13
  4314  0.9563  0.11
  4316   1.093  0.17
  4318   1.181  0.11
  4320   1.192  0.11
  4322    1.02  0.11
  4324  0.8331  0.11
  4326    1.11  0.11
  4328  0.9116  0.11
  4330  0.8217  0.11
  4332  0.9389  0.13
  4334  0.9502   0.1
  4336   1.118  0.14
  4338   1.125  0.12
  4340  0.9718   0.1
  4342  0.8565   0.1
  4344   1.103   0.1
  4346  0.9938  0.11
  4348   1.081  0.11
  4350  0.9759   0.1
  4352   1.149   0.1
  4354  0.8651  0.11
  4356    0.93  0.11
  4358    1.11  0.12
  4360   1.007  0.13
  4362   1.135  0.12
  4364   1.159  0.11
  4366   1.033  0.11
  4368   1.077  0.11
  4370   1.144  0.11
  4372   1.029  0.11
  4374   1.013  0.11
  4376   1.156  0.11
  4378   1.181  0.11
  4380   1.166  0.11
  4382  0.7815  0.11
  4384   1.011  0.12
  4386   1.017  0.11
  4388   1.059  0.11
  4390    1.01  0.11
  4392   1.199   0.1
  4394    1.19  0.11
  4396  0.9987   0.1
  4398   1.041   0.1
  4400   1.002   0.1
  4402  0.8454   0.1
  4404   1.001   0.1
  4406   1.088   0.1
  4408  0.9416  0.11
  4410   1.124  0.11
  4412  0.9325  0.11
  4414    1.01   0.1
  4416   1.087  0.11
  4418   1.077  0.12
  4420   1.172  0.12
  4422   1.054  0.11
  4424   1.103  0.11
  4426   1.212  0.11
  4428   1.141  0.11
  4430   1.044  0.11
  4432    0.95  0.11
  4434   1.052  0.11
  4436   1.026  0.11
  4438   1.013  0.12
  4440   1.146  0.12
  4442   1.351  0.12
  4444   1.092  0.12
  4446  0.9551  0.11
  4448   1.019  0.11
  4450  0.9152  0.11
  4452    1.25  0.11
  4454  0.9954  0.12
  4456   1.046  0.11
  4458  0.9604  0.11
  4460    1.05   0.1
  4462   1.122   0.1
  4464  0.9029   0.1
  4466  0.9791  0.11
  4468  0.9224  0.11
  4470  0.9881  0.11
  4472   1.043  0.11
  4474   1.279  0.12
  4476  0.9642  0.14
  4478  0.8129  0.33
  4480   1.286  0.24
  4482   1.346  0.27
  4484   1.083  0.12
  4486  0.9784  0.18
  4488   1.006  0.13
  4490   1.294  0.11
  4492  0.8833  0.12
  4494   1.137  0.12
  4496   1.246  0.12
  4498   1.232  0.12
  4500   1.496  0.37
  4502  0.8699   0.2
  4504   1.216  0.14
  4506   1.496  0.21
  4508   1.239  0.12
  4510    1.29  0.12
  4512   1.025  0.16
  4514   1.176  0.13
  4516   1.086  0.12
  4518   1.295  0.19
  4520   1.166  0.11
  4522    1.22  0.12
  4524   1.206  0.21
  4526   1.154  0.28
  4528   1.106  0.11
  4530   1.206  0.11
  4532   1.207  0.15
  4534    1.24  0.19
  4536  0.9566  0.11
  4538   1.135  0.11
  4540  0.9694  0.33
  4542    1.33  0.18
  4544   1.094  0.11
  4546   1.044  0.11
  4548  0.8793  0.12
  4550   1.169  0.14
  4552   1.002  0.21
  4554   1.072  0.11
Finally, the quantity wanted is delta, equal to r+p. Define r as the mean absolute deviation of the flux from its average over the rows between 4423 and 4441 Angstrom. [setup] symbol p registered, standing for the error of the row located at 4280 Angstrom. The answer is 0.18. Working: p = 0.110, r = 0.066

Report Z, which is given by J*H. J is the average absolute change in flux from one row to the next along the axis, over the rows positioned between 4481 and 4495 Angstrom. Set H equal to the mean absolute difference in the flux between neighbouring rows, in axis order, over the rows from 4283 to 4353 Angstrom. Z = 0.033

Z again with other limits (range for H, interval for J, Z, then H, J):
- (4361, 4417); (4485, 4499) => 0.019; 0.10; 0.184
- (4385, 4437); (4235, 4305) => 0.015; 0.10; 0.157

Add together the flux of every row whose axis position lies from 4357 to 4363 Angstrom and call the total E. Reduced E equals 3.3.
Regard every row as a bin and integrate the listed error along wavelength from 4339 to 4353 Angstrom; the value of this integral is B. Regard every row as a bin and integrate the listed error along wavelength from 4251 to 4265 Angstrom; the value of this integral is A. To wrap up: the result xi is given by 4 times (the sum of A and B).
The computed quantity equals 13.2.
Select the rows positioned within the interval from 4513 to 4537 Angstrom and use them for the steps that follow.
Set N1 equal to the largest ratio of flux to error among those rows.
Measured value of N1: 11.0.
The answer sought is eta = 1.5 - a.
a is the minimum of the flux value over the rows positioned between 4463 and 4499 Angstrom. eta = 0.69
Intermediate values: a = 0.8129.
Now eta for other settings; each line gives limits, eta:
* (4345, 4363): 0.63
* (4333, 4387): 0.72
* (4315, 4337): 0.68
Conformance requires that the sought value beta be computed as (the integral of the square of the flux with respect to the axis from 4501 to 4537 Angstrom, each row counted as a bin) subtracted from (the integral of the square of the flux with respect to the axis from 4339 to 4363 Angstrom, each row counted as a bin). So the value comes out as -25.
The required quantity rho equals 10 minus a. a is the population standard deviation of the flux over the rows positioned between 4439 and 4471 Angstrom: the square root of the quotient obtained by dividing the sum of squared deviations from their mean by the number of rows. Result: 9.88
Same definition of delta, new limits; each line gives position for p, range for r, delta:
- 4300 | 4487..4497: 0.24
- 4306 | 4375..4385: 0.23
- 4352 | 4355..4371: 0.16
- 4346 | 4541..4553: 0.22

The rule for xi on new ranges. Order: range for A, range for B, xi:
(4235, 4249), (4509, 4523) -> 15.6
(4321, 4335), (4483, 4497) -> 13.4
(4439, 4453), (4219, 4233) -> 15.3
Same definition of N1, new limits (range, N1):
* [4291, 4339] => 10.8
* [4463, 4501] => 11.8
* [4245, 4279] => 9.8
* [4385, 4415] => 12.0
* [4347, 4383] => 11.5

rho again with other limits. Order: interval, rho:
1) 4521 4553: 9.88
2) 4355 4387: 9.90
